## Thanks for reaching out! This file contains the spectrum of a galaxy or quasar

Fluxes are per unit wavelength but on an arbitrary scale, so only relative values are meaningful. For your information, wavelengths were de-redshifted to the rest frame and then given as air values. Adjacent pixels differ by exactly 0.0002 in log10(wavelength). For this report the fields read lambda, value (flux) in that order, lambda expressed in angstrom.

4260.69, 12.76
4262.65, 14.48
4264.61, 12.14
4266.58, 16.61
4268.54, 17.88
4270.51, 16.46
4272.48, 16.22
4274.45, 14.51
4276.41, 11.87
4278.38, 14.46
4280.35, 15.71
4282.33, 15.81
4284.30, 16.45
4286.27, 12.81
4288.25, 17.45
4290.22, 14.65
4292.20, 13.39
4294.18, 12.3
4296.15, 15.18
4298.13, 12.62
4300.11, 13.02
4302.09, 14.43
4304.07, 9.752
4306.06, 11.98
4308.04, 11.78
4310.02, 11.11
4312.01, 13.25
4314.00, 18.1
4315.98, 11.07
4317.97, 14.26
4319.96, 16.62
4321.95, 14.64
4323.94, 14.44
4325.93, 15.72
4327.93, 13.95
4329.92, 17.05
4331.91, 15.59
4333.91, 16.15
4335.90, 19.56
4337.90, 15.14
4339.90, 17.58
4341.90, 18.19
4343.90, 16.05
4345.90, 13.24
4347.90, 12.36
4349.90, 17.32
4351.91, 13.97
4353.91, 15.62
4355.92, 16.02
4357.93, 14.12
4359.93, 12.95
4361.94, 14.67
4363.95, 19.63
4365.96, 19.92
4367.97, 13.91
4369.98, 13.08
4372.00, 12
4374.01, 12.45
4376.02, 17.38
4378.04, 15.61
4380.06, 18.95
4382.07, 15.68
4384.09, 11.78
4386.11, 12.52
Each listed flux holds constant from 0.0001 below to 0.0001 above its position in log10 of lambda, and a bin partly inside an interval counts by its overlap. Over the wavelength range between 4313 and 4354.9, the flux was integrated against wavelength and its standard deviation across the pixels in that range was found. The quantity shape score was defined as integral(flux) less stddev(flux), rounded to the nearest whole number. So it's 650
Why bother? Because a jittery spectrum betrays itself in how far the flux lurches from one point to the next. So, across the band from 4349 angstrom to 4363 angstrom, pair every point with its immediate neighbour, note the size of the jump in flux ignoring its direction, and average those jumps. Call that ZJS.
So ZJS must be 1.7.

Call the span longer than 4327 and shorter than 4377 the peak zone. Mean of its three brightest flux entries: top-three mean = 19.7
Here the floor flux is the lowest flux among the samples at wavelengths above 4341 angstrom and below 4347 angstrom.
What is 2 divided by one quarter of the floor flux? 0.60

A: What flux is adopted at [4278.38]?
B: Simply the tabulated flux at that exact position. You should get 14.46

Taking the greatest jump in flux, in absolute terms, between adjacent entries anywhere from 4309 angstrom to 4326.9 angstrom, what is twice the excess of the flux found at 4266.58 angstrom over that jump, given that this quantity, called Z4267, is 19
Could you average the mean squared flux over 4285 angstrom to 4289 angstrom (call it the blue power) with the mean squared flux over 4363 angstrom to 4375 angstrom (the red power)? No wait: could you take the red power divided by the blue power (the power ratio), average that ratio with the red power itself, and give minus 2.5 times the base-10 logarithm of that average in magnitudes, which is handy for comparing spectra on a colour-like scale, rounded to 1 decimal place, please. -5.2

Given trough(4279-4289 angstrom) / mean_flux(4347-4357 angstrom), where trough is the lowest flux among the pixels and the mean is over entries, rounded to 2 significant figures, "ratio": 0.85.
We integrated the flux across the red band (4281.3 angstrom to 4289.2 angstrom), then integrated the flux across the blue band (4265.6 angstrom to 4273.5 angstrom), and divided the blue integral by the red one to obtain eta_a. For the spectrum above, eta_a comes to 1.1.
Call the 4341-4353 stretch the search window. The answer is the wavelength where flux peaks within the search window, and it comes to 4341.90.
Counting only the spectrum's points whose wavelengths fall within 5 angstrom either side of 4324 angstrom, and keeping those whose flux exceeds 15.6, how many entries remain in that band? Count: 2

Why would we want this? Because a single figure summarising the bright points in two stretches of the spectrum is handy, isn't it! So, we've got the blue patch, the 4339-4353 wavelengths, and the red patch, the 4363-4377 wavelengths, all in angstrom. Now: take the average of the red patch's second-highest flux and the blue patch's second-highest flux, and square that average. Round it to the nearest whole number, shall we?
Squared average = 346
